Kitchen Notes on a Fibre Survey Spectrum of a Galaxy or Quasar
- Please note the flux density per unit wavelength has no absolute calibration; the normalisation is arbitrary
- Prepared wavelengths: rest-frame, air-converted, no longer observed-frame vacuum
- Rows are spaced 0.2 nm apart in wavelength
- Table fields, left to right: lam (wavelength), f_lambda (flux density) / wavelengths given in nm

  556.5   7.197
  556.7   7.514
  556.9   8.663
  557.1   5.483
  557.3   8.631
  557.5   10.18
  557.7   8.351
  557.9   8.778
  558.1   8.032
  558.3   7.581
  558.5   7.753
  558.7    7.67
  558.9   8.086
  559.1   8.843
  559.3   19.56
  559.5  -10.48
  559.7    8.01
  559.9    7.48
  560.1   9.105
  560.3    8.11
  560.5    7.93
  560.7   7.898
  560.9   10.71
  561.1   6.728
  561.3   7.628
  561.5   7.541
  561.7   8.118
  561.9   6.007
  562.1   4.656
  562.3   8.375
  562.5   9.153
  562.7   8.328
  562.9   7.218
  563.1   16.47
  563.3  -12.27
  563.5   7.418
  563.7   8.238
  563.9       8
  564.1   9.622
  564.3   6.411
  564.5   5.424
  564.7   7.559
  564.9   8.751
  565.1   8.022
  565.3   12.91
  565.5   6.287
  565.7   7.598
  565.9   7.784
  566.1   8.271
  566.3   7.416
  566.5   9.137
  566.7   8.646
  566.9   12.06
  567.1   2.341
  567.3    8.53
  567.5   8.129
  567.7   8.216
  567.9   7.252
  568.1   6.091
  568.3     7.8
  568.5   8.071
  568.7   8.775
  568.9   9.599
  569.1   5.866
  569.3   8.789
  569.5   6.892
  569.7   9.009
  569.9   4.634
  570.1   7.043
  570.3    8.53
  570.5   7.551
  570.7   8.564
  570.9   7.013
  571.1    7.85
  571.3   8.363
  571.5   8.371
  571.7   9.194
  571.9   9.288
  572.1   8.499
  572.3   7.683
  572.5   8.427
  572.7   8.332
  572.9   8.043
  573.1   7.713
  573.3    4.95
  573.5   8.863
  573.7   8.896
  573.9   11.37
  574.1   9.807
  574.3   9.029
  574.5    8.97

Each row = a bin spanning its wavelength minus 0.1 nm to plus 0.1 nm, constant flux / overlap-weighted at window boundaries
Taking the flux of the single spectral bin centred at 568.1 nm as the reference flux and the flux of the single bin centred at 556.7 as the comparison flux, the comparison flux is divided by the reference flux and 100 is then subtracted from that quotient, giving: -98.8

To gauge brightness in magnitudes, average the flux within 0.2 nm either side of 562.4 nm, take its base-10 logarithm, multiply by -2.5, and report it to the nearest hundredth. -2.36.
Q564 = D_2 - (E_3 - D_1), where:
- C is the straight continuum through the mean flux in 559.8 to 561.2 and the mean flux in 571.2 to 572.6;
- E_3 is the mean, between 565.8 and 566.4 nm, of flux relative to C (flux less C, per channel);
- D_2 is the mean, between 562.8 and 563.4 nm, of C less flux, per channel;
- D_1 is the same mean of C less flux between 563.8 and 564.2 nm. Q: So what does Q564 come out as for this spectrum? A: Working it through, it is 4.7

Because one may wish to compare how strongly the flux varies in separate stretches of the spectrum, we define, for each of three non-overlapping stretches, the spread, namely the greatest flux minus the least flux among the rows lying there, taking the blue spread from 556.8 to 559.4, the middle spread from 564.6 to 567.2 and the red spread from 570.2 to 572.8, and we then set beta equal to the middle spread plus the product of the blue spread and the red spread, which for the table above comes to 43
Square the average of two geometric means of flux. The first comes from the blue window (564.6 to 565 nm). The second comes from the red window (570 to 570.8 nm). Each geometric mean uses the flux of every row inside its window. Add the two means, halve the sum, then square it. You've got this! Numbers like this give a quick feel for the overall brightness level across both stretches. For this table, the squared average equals 64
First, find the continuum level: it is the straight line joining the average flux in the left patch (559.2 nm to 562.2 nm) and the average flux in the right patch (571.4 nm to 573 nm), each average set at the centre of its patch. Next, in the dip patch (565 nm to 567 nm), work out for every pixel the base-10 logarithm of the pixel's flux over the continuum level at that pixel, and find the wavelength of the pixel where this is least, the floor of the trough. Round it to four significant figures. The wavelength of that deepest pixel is 565.5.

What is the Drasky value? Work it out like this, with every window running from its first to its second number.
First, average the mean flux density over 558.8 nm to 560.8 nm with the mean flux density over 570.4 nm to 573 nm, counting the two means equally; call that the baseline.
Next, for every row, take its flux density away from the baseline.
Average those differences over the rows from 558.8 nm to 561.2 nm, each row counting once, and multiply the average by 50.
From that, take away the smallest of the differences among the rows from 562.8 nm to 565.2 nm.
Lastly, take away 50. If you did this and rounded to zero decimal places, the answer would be -32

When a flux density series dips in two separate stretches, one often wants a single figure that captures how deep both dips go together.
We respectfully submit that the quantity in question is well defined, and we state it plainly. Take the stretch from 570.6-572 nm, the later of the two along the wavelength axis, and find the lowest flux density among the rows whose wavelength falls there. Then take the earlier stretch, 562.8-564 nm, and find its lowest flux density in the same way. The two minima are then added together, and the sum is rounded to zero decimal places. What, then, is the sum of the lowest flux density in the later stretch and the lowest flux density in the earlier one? -5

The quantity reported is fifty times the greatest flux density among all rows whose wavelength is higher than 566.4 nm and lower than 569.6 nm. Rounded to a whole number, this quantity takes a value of 603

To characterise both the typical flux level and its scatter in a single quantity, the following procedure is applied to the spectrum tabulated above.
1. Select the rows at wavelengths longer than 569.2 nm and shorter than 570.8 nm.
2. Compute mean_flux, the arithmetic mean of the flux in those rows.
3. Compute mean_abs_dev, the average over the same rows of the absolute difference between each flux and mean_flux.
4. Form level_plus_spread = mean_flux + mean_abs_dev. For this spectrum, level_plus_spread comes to 8.7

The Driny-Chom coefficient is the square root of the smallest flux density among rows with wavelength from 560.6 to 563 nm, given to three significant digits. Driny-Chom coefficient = 2.16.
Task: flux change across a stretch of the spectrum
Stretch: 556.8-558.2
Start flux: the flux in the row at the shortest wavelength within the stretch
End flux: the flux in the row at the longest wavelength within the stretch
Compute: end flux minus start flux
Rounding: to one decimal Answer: -0.6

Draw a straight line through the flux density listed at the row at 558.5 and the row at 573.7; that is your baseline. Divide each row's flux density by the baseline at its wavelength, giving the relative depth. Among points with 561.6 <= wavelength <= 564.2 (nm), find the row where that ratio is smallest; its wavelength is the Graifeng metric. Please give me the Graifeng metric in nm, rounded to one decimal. 563.3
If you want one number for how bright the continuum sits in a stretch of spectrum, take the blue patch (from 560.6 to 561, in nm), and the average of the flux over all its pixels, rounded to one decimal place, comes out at 9.3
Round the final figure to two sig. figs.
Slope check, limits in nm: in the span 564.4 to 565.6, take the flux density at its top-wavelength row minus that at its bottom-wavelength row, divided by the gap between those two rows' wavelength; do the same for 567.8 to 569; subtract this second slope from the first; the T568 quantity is -1.5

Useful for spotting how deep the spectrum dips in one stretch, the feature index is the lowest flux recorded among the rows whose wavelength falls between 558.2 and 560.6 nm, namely -10.48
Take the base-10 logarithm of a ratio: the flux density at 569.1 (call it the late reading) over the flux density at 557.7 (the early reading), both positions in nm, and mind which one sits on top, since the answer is -0.15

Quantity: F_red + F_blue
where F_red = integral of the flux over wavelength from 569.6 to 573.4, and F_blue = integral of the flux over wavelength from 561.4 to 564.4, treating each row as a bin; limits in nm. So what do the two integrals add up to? 50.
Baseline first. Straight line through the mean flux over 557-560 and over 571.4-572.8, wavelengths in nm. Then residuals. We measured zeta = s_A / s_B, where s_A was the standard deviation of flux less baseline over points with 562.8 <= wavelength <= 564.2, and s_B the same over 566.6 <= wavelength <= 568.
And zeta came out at 3.1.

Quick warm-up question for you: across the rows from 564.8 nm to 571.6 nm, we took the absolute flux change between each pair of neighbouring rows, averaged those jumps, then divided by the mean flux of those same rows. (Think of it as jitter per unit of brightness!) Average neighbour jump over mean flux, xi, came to 0.254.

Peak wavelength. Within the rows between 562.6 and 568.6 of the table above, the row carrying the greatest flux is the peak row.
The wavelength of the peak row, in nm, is 563.1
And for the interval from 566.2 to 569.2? 566.9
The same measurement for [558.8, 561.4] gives 559.3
